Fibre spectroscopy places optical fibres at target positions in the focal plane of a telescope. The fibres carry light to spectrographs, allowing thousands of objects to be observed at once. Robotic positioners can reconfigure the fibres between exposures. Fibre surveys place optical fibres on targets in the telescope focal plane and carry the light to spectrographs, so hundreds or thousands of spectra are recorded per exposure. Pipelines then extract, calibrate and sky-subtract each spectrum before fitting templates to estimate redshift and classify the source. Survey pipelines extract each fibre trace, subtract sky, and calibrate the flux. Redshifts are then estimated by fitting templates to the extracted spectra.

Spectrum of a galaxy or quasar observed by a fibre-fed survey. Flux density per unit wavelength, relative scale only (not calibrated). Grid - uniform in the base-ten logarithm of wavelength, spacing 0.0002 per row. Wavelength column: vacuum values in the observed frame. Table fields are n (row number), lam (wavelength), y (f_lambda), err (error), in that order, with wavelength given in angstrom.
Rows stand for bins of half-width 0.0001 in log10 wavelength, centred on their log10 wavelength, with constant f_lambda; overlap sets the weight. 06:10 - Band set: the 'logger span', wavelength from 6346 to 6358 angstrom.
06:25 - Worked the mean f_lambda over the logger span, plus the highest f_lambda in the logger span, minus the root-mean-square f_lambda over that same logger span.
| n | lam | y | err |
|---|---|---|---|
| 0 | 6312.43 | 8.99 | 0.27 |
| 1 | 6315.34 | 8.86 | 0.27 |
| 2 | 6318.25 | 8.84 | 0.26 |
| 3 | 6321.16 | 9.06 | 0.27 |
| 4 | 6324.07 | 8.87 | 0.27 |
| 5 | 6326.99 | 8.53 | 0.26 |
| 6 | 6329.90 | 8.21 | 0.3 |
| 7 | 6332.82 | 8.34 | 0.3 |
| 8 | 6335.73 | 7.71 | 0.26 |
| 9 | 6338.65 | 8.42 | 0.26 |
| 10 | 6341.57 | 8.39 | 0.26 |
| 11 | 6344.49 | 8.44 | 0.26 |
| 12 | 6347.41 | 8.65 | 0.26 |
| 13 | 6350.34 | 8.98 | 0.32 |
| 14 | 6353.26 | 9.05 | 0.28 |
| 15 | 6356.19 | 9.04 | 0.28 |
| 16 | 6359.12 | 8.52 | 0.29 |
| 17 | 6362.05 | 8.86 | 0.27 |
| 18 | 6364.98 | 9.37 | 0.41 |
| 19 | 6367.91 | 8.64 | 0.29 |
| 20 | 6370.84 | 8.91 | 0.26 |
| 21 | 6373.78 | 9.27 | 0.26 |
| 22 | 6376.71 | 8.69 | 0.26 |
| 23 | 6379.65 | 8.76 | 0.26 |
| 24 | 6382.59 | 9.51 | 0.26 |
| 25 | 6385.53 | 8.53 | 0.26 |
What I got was 9.0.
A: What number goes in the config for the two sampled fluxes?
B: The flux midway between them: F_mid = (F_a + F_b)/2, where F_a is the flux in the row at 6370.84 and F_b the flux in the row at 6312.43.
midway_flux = 8.95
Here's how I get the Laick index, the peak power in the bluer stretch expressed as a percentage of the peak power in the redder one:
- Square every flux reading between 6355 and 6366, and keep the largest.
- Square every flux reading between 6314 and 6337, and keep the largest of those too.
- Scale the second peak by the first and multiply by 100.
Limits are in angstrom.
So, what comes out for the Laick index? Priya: 93.5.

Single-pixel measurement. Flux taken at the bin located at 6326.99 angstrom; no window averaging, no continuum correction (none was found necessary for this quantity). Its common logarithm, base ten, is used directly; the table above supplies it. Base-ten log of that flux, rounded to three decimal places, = 0.931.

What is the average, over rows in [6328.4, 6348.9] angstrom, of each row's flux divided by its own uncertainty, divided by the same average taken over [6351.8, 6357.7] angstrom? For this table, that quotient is 0.95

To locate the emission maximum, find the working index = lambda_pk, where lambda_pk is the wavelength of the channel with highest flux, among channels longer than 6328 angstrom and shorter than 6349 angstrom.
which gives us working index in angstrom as 6347.41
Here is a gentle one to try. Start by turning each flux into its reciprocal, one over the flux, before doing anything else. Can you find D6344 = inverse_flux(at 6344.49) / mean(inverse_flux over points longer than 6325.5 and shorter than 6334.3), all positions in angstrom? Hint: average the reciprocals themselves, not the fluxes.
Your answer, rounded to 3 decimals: 0.990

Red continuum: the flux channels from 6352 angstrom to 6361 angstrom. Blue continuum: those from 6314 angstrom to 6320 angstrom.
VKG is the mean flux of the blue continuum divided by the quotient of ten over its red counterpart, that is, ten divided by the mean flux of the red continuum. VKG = 7.85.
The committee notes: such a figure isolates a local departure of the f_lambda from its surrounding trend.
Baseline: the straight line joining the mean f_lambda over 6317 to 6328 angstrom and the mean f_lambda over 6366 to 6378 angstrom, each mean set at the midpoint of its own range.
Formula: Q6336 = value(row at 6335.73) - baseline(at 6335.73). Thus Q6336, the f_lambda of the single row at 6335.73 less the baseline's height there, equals -1.1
